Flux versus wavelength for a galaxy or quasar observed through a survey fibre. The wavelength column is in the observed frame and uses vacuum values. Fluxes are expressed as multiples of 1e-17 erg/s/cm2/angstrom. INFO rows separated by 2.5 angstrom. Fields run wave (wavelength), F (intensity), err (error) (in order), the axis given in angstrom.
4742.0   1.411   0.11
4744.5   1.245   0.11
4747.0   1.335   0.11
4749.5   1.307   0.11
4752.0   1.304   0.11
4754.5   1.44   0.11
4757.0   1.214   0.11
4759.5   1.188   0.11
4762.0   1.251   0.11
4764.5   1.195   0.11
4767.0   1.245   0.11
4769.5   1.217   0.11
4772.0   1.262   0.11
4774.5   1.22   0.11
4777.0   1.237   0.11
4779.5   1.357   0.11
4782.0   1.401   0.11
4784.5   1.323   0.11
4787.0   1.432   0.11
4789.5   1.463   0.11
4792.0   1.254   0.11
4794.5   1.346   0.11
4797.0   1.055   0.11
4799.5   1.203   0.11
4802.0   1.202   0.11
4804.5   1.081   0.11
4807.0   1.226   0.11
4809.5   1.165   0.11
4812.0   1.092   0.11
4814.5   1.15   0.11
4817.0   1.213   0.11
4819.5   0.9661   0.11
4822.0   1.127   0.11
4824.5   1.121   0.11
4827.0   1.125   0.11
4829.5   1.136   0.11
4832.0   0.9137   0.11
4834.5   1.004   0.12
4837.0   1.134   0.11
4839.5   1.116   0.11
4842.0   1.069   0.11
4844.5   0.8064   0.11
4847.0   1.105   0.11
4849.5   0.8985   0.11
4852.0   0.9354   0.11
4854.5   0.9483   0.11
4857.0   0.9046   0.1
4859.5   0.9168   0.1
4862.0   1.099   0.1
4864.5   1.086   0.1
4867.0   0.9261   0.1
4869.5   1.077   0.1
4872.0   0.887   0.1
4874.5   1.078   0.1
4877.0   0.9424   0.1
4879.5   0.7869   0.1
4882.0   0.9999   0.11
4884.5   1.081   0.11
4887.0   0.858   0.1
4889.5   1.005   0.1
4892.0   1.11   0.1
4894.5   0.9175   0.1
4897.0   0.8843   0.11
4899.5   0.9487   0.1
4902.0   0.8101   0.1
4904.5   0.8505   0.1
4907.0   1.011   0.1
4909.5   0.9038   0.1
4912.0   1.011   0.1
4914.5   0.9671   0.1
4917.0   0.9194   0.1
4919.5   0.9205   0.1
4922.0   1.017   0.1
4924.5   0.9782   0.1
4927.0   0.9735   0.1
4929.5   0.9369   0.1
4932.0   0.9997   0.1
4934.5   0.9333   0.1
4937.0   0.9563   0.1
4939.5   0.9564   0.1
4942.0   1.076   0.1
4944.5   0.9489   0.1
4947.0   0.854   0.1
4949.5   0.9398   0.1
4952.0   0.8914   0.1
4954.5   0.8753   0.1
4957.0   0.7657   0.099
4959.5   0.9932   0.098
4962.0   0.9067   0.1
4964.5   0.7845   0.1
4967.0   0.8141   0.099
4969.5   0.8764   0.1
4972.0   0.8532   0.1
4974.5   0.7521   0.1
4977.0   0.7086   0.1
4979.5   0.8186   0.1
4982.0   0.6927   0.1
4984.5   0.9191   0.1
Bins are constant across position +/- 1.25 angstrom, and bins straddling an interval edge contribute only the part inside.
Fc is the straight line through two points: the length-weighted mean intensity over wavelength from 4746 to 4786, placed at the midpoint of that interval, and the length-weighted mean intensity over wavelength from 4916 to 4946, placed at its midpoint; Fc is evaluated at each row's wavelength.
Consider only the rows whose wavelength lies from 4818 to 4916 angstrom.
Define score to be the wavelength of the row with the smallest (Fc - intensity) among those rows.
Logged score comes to 4892.0 angstrom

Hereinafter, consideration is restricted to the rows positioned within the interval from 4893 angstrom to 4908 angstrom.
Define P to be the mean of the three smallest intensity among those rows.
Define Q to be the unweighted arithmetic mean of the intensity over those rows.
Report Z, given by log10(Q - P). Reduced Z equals -1.26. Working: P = 0.85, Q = 0.90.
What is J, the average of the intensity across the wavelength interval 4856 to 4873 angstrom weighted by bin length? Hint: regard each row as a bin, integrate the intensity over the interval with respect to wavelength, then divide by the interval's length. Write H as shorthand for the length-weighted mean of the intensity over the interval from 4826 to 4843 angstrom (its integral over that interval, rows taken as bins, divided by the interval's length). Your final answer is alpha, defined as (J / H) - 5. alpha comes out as -4.08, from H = 1.07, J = 0.99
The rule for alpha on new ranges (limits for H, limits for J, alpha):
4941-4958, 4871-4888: -3.95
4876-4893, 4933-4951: -4.02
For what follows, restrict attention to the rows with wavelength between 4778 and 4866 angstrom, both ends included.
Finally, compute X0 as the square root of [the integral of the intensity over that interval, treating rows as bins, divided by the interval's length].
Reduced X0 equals 1.06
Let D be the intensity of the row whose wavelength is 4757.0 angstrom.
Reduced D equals 1.214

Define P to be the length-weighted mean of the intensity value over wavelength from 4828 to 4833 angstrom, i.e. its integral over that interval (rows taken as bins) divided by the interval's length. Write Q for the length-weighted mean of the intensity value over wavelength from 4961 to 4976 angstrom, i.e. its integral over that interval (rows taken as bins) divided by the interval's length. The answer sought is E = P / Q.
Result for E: 1.25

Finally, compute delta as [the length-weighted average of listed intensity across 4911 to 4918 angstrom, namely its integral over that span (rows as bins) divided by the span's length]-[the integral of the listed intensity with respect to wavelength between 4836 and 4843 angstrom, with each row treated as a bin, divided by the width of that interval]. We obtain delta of -0.1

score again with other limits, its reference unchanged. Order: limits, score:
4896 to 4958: 4942.0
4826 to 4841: 4837.0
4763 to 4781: 4779.5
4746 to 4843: 4789.5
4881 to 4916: 4892.0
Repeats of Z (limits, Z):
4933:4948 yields -1.38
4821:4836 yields -1.23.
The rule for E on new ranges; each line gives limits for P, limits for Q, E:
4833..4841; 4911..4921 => 1.13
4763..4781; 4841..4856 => 1.30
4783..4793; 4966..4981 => 1.71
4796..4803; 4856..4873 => 1.17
